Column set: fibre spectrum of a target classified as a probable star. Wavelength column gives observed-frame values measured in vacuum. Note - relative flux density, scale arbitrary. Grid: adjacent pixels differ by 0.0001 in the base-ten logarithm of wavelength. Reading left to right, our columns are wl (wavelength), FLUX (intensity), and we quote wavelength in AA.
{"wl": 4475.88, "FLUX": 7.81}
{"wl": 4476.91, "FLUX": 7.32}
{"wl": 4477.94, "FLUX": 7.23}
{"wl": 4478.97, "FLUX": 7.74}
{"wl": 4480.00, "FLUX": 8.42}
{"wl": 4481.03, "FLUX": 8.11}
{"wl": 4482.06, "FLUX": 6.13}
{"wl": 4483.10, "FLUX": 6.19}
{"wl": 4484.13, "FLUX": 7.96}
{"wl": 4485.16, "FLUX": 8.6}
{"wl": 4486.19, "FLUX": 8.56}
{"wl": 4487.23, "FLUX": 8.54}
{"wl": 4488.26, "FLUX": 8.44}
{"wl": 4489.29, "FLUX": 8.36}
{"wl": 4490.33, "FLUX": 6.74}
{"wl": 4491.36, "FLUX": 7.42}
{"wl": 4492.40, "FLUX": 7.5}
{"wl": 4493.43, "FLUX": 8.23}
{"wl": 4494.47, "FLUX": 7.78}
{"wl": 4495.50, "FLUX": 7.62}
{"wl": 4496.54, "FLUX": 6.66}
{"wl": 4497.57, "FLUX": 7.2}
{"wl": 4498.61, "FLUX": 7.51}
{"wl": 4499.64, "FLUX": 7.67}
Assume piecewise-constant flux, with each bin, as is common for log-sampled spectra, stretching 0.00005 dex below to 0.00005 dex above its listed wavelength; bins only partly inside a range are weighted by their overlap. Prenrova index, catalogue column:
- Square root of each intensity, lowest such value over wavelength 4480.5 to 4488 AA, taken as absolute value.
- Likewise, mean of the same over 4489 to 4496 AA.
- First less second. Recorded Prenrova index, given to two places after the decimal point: -0.29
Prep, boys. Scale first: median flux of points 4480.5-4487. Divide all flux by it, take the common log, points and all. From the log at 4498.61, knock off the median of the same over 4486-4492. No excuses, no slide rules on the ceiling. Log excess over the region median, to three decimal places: -0.049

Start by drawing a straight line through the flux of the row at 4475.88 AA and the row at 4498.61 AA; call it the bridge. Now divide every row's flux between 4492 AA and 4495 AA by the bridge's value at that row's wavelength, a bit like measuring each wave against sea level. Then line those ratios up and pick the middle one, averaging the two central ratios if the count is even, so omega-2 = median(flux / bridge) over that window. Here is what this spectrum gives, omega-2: 1.03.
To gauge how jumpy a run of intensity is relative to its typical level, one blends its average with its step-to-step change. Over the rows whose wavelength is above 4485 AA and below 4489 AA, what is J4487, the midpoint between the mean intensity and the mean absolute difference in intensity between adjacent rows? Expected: 4.29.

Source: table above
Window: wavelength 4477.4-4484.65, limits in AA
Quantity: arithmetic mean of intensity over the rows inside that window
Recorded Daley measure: 7.4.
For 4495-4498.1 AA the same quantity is 7.2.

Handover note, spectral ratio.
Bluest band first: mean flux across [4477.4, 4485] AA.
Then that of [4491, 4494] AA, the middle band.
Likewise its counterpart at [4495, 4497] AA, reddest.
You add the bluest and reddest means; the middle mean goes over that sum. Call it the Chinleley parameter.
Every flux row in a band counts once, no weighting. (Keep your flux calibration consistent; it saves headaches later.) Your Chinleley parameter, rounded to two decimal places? 0.53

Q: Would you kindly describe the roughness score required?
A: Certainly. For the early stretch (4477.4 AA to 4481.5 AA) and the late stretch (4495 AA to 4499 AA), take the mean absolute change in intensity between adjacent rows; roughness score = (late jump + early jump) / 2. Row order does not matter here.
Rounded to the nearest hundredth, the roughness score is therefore 0.55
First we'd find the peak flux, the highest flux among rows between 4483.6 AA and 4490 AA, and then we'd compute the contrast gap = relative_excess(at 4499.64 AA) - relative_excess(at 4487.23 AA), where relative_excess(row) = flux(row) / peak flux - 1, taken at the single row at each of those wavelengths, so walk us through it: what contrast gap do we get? -0.101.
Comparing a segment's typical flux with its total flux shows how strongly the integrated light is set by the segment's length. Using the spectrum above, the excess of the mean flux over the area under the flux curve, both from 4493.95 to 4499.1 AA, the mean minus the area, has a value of -31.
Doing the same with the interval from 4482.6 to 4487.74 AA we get -33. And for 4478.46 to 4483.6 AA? -30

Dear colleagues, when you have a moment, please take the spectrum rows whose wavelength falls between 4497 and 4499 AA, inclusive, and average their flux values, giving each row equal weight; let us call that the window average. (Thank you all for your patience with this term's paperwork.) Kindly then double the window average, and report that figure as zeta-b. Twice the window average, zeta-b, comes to 14.7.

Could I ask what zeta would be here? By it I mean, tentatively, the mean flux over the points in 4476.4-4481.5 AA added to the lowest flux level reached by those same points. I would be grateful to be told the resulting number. 15.0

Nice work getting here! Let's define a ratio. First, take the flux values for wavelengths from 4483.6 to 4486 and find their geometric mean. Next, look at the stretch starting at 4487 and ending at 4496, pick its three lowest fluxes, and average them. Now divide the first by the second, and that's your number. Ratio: 1.15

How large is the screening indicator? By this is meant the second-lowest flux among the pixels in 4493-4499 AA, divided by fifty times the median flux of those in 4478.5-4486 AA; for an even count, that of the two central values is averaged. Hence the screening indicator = 0.0181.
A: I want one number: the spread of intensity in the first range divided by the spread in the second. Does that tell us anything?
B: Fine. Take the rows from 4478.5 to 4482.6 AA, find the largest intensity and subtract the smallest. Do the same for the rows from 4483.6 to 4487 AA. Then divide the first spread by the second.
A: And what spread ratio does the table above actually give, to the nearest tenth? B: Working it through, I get 3.6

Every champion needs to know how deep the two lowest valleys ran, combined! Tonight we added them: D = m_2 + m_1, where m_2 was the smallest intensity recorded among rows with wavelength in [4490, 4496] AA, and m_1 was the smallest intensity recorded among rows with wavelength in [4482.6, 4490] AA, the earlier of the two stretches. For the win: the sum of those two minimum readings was 12.9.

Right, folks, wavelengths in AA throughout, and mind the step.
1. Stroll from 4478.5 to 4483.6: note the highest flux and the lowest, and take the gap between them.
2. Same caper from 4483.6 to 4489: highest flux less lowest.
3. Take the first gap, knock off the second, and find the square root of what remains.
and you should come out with 1.3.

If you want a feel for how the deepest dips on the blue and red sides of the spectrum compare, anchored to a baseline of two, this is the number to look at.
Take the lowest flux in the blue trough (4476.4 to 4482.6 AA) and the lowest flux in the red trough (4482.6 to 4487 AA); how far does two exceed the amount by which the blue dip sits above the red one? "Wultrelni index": 2.1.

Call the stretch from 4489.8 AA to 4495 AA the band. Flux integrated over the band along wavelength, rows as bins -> 39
